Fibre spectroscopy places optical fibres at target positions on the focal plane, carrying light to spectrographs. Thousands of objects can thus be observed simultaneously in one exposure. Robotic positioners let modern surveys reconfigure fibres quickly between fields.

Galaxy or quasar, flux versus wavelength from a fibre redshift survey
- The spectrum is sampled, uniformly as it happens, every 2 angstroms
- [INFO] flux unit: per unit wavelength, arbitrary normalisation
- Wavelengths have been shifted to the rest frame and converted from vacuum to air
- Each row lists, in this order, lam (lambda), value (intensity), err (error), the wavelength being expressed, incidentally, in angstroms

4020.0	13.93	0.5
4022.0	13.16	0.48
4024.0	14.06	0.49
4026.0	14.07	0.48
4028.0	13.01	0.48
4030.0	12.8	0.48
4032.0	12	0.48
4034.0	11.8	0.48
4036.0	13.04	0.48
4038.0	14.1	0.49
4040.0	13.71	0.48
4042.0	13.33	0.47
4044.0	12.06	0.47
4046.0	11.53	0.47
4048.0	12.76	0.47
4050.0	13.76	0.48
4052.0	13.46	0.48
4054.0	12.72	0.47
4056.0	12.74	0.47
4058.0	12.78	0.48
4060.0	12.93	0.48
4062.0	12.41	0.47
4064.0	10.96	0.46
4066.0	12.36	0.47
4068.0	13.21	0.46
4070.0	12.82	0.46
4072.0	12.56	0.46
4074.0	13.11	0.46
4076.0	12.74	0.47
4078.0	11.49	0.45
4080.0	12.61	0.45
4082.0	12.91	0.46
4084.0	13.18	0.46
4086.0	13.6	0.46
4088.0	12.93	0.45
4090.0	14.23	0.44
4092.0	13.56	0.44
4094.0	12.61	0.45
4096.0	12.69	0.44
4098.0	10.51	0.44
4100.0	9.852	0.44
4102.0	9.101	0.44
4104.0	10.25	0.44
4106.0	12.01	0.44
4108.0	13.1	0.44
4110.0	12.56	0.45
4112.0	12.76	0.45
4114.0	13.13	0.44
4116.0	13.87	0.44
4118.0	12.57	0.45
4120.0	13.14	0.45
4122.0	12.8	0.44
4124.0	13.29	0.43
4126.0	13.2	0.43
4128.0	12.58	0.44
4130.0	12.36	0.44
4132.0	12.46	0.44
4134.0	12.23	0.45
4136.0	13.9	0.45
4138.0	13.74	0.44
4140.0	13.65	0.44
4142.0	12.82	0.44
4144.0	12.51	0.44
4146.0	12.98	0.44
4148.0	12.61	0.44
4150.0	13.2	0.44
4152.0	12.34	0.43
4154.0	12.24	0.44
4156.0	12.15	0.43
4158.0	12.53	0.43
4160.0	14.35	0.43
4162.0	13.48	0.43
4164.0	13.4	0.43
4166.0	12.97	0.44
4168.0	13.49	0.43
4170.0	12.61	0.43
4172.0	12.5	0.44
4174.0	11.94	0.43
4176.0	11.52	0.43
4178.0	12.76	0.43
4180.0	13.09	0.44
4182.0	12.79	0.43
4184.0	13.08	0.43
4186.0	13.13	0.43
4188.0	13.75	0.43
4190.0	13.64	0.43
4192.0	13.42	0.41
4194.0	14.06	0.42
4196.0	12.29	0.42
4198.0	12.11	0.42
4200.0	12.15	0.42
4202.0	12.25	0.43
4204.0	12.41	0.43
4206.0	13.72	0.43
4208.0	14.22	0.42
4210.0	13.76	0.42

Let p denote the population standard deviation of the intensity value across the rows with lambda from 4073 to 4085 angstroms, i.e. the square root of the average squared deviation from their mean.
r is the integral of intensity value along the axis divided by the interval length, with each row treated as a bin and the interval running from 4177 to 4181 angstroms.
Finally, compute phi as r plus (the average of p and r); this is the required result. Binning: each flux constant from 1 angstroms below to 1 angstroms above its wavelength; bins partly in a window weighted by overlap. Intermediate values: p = 0.56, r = 12.9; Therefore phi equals 19.7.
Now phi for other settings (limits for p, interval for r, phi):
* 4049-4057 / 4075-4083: 18.9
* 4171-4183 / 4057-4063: 19.3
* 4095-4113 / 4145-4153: 19.9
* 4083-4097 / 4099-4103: 14.5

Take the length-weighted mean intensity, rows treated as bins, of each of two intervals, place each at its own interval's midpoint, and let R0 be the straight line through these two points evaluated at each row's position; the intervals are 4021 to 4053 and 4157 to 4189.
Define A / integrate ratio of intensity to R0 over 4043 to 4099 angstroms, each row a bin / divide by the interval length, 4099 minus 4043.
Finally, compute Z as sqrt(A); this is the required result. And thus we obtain 0.987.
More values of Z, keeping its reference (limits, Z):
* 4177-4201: 1.003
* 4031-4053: 0.993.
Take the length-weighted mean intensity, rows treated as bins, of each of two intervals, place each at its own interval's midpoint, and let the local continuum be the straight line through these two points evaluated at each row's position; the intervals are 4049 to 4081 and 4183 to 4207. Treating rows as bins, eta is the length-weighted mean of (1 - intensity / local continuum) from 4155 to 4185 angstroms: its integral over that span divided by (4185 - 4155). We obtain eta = 0.007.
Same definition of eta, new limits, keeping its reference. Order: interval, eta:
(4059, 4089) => 0.003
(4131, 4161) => -0.003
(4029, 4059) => -0.018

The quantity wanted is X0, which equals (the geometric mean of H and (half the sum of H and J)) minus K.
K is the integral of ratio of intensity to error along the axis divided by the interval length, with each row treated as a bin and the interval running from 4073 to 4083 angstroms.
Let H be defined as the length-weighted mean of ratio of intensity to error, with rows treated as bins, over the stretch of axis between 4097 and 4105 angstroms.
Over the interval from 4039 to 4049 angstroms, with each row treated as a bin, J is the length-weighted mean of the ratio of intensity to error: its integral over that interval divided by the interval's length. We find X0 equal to -3.8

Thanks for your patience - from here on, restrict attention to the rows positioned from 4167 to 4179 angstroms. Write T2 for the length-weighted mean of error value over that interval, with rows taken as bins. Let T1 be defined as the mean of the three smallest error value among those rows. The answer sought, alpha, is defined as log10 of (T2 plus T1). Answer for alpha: -0.06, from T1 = 0.43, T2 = 0.43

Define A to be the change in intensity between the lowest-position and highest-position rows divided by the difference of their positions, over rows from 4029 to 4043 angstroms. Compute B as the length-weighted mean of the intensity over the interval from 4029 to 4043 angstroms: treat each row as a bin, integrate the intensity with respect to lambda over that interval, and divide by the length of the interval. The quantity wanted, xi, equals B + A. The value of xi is 13.0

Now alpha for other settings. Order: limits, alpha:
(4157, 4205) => -0.07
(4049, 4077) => -0.03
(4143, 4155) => -0.06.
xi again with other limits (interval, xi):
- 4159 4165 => 13.5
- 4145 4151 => 13.0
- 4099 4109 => 11.3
